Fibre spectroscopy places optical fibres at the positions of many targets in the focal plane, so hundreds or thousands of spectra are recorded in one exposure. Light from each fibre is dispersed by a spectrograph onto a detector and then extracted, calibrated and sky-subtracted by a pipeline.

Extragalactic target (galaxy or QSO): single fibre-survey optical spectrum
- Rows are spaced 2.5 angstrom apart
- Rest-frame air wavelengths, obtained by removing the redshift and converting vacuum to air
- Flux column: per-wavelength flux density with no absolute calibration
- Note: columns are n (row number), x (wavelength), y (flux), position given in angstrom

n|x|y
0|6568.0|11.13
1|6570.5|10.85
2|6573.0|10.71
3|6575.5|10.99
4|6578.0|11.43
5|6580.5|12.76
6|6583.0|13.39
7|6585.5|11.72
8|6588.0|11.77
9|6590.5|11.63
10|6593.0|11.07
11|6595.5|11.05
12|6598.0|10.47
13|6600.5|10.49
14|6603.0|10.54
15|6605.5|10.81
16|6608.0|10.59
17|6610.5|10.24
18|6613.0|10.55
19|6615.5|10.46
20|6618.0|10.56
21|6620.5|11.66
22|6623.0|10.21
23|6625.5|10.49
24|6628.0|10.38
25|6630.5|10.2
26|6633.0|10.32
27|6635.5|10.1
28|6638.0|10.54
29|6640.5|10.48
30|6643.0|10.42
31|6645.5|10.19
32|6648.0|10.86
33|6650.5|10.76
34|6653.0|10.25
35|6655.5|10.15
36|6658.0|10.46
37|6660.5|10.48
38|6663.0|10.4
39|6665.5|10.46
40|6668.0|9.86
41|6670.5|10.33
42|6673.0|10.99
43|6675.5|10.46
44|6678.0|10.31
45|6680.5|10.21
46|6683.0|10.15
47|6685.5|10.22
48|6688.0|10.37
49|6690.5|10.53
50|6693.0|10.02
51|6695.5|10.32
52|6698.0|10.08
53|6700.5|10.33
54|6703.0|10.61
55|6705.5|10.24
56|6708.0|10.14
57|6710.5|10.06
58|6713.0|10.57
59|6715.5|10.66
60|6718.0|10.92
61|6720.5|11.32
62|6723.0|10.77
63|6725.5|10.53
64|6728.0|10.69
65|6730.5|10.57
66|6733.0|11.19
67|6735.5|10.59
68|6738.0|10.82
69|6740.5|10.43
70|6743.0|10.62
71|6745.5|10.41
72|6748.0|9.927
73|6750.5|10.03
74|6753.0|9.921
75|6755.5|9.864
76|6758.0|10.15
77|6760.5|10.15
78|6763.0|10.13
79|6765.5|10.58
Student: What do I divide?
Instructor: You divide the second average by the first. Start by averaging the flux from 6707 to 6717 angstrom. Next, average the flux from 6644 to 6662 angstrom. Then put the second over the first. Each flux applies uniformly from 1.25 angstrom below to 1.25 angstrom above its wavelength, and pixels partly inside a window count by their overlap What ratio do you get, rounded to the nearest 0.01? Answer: 1.01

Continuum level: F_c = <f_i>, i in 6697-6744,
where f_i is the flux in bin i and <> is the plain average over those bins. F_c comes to 10.6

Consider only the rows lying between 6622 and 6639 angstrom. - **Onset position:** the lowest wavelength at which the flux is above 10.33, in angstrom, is 6625.5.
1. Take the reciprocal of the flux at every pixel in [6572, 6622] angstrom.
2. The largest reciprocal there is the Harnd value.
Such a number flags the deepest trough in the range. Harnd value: 0.098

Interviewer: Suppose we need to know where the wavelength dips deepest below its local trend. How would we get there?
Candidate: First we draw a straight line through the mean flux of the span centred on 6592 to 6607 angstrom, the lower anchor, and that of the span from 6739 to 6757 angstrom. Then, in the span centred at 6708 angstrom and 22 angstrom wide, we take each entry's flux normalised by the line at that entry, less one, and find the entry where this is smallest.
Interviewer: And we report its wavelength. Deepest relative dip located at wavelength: 6698.0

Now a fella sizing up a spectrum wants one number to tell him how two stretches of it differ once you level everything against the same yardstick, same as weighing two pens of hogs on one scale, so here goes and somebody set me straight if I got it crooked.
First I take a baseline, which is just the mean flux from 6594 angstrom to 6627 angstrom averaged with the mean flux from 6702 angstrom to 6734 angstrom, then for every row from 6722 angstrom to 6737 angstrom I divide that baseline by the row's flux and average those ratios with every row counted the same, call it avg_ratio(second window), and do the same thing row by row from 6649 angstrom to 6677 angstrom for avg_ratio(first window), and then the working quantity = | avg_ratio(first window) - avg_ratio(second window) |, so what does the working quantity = 0.03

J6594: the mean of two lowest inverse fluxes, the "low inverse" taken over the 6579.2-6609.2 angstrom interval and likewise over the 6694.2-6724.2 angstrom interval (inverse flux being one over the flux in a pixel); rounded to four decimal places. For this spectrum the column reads 0.0815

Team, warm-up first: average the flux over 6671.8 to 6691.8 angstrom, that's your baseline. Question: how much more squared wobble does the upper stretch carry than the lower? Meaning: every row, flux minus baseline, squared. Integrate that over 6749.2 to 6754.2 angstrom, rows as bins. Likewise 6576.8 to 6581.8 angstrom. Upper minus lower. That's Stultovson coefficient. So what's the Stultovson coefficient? -16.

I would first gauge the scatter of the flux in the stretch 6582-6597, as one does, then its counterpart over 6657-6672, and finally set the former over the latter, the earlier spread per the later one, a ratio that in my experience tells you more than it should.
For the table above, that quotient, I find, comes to 3.6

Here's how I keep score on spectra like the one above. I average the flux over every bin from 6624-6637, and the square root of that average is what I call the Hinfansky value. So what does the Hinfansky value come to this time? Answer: 3.21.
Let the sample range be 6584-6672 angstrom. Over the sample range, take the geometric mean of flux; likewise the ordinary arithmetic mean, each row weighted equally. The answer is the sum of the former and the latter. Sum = 21.2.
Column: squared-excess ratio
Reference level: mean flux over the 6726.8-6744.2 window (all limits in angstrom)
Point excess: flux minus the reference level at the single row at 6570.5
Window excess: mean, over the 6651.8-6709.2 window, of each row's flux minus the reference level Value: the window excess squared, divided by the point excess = 0.98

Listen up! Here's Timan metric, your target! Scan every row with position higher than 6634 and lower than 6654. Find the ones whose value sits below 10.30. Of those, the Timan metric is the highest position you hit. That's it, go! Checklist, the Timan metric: 6653.0 angstrom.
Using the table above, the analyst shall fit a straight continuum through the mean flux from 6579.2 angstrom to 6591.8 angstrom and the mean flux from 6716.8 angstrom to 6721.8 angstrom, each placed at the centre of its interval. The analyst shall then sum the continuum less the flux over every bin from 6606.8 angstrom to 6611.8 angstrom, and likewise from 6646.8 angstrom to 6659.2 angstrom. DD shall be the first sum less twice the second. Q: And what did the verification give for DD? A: -9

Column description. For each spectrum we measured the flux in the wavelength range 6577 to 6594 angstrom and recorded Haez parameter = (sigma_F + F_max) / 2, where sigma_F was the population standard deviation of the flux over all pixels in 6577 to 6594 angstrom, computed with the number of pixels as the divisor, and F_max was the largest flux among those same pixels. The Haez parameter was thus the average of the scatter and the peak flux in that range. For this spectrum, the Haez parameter 7.07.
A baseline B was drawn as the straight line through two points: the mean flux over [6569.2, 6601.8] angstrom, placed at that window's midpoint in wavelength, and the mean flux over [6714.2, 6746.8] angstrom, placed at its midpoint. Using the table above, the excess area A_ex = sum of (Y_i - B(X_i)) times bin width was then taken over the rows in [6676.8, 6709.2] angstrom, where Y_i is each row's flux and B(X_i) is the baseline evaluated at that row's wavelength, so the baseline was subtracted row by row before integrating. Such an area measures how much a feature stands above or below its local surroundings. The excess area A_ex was -21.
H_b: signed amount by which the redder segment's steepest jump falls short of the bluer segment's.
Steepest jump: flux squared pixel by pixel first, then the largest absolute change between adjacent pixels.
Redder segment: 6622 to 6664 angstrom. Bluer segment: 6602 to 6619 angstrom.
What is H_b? -7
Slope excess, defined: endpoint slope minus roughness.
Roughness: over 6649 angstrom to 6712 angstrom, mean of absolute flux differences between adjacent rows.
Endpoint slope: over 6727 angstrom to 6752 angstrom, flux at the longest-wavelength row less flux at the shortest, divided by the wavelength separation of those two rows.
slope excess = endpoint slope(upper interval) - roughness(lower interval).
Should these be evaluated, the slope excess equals -0.29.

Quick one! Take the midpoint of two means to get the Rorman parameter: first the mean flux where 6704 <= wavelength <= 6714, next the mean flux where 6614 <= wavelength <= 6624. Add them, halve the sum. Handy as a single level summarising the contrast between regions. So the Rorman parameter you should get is 10.5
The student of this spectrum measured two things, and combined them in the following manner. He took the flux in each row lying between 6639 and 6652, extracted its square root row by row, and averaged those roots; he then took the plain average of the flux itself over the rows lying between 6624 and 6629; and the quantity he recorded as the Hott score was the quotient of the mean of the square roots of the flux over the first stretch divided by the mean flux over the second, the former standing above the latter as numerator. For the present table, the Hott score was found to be 0.311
